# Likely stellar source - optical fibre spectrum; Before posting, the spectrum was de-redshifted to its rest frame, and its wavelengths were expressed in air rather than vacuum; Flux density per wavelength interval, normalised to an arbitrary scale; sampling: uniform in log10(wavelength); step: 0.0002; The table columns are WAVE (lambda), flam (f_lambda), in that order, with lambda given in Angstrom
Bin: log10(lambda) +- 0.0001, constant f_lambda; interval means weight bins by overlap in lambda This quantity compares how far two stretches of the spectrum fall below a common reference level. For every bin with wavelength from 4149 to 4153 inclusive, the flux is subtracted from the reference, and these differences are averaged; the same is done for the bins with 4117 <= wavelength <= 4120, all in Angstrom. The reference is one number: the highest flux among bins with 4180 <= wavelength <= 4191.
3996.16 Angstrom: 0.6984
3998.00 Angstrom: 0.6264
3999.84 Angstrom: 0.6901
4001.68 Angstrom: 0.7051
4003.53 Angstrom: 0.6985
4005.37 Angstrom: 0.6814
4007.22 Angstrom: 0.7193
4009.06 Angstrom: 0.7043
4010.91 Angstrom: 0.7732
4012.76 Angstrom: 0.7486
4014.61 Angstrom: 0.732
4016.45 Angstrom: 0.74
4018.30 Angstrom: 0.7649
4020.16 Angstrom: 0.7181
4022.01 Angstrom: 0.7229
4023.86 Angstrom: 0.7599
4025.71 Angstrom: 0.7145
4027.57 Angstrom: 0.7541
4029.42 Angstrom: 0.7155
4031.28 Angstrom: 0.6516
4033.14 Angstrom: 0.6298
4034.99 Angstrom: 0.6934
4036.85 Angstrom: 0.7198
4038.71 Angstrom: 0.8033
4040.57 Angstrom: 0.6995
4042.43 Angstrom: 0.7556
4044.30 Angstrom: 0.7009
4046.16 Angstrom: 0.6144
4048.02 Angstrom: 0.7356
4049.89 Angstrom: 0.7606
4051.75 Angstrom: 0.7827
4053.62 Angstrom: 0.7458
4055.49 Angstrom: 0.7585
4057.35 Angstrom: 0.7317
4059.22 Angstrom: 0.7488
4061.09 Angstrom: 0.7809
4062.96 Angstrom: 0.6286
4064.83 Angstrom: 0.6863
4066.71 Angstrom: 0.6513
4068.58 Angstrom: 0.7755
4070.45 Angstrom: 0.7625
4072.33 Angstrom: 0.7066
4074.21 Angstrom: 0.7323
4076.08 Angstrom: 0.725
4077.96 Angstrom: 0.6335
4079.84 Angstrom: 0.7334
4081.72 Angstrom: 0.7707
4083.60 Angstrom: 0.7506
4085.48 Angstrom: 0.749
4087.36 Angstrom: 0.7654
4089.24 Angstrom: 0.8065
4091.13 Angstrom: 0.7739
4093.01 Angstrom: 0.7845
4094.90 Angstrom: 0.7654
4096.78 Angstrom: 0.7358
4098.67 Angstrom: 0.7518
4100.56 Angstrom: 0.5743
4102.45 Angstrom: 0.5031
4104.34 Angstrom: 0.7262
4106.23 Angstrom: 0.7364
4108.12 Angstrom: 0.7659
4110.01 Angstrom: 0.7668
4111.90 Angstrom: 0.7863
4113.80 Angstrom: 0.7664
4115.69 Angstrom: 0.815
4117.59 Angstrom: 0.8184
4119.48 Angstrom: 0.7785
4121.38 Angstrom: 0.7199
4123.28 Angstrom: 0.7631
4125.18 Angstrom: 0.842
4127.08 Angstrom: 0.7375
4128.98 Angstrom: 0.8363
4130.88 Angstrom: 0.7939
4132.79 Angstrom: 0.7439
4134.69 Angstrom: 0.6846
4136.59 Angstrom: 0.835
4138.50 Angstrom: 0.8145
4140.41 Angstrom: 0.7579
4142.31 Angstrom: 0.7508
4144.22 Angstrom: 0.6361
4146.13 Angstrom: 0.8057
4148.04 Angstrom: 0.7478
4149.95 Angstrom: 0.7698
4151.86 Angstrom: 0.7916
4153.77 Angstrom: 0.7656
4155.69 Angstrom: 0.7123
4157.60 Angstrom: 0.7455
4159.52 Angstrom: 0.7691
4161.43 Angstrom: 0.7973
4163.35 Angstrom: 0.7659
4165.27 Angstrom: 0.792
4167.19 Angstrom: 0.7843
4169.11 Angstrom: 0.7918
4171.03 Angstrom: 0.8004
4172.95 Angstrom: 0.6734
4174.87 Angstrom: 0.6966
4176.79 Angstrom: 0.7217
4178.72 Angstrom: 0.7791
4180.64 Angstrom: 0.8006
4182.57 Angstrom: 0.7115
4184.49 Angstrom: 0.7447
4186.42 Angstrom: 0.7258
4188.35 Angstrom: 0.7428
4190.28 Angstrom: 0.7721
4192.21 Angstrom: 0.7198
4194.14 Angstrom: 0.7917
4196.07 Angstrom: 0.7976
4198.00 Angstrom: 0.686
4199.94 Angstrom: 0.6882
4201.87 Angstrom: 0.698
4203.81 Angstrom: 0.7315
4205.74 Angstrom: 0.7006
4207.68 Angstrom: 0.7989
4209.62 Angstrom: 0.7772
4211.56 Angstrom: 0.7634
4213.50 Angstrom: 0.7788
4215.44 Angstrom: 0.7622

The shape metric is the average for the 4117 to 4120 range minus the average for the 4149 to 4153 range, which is -0.02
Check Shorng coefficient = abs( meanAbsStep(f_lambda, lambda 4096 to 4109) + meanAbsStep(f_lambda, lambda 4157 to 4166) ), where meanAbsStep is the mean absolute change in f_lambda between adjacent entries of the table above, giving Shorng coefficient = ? 0.115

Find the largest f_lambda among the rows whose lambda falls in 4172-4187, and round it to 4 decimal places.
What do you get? 0.8006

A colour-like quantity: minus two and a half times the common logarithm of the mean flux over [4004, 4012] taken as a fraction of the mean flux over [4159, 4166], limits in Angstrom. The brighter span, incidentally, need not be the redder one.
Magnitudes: 0.09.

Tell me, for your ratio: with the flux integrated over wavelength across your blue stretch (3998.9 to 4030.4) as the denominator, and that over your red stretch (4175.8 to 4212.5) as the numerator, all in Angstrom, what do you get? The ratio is 1.2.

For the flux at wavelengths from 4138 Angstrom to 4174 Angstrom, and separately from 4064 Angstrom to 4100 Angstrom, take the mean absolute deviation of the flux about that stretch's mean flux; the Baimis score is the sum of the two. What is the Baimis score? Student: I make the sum 0.066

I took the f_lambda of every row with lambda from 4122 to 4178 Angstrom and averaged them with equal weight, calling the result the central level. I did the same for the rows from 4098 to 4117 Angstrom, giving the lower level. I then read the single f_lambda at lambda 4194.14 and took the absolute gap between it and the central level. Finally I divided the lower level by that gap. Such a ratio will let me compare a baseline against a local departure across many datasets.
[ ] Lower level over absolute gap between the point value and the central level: 25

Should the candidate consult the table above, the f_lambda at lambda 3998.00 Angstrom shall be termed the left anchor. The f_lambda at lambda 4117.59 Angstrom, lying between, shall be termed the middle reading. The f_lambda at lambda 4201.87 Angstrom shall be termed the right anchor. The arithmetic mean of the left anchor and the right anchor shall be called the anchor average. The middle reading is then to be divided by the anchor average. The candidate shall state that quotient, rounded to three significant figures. 1.24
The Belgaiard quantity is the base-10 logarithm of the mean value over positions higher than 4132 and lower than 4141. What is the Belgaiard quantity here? -0.115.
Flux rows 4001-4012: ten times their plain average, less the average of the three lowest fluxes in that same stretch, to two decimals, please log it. 6.44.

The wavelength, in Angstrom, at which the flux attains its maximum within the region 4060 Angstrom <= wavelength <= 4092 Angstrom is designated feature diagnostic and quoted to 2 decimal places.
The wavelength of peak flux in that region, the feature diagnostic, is 4089.24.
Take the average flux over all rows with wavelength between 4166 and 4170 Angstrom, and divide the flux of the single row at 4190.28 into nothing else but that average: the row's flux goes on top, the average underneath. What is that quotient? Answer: 0.98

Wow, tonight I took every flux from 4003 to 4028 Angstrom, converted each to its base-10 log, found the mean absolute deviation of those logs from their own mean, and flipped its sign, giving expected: -0.013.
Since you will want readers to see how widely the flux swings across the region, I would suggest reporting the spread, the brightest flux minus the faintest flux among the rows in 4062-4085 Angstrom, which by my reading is 0.15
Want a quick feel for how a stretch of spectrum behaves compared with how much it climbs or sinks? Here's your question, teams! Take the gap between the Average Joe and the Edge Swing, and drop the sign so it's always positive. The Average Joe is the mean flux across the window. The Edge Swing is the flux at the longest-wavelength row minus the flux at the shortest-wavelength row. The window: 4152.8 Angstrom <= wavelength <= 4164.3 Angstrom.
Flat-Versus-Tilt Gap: 0.76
